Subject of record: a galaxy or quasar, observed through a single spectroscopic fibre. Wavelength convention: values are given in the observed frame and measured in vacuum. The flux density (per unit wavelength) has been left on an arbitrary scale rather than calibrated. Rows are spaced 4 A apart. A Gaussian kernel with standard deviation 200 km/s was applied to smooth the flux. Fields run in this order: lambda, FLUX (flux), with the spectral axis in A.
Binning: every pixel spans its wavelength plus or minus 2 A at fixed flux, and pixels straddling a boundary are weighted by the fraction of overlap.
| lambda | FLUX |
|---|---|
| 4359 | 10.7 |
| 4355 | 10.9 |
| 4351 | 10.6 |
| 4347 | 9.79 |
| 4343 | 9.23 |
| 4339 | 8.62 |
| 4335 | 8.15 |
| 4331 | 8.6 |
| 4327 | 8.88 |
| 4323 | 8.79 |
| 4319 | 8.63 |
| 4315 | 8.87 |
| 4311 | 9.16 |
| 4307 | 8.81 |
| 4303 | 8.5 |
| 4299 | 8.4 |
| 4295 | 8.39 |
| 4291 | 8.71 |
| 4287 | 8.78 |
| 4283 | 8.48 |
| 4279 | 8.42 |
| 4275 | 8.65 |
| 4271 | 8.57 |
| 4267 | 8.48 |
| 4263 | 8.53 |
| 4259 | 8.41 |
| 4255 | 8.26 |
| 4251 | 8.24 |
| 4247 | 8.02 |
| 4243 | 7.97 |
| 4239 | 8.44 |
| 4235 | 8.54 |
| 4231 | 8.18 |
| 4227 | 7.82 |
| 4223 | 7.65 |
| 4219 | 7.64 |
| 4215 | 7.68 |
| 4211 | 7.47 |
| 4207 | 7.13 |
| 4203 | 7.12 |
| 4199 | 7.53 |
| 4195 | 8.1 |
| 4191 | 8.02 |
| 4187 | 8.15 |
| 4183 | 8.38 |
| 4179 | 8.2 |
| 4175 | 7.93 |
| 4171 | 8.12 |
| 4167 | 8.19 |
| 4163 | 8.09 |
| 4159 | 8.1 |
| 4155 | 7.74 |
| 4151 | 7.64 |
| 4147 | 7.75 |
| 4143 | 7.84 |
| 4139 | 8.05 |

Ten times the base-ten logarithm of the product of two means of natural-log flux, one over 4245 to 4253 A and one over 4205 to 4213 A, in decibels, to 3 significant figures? 6.20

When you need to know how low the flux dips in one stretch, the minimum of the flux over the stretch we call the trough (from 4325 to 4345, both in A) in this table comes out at 8.15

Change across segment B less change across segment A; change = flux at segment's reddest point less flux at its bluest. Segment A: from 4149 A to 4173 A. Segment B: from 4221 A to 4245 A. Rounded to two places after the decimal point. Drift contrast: -0.16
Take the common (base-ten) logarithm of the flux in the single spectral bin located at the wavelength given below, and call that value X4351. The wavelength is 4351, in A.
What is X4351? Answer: 1.03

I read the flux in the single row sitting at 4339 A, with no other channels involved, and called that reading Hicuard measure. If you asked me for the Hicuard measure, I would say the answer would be 8.62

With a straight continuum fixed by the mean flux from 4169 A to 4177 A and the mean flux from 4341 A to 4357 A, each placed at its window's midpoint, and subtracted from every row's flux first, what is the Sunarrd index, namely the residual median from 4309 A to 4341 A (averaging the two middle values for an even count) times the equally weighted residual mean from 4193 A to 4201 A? 0.54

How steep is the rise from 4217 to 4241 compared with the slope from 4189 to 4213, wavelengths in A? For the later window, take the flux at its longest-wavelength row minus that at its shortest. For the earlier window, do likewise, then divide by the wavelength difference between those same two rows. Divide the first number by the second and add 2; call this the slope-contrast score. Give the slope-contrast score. -27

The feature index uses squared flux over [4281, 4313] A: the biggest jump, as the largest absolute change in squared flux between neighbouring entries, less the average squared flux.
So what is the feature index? -68.7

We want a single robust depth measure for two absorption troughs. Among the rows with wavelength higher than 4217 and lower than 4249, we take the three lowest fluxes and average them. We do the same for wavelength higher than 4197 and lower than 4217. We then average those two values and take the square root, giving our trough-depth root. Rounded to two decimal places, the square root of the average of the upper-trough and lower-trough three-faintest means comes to 2.73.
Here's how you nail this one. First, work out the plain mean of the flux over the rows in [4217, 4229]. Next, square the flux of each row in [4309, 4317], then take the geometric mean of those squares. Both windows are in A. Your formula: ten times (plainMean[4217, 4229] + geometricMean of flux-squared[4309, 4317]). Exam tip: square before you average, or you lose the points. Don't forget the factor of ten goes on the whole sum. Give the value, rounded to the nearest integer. 890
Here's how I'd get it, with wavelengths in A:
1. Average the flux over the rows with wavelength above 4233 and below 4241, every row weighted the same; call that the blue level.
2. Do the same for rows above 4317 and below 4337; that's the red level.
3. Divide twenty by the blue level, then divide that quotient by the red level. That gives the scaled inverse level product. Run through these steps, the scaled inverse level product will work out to 0.274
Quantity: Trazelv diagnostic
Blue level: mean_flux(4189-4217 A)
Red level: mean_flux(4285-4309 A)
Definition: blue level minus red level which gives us -1.0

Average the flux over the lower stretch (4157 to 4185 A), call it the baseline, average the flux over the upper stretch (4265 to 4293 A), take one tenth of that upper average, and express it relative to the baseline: 0.105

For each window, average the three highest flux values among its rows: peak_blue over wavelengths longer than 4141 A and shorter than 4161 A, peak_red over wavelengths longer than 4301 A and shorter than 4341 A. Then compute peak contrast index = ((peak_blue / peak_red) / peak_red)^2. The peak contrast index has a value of 0.0096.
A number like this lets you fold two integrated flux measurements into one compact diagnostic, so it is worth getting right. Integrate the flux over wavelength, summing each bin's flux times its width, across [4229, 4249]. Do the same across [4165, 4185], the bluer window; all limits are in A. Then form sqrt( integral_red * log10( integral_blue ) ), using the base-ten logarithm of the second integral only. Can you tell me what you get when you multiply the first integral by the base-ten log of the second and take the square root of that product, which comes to 19.1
